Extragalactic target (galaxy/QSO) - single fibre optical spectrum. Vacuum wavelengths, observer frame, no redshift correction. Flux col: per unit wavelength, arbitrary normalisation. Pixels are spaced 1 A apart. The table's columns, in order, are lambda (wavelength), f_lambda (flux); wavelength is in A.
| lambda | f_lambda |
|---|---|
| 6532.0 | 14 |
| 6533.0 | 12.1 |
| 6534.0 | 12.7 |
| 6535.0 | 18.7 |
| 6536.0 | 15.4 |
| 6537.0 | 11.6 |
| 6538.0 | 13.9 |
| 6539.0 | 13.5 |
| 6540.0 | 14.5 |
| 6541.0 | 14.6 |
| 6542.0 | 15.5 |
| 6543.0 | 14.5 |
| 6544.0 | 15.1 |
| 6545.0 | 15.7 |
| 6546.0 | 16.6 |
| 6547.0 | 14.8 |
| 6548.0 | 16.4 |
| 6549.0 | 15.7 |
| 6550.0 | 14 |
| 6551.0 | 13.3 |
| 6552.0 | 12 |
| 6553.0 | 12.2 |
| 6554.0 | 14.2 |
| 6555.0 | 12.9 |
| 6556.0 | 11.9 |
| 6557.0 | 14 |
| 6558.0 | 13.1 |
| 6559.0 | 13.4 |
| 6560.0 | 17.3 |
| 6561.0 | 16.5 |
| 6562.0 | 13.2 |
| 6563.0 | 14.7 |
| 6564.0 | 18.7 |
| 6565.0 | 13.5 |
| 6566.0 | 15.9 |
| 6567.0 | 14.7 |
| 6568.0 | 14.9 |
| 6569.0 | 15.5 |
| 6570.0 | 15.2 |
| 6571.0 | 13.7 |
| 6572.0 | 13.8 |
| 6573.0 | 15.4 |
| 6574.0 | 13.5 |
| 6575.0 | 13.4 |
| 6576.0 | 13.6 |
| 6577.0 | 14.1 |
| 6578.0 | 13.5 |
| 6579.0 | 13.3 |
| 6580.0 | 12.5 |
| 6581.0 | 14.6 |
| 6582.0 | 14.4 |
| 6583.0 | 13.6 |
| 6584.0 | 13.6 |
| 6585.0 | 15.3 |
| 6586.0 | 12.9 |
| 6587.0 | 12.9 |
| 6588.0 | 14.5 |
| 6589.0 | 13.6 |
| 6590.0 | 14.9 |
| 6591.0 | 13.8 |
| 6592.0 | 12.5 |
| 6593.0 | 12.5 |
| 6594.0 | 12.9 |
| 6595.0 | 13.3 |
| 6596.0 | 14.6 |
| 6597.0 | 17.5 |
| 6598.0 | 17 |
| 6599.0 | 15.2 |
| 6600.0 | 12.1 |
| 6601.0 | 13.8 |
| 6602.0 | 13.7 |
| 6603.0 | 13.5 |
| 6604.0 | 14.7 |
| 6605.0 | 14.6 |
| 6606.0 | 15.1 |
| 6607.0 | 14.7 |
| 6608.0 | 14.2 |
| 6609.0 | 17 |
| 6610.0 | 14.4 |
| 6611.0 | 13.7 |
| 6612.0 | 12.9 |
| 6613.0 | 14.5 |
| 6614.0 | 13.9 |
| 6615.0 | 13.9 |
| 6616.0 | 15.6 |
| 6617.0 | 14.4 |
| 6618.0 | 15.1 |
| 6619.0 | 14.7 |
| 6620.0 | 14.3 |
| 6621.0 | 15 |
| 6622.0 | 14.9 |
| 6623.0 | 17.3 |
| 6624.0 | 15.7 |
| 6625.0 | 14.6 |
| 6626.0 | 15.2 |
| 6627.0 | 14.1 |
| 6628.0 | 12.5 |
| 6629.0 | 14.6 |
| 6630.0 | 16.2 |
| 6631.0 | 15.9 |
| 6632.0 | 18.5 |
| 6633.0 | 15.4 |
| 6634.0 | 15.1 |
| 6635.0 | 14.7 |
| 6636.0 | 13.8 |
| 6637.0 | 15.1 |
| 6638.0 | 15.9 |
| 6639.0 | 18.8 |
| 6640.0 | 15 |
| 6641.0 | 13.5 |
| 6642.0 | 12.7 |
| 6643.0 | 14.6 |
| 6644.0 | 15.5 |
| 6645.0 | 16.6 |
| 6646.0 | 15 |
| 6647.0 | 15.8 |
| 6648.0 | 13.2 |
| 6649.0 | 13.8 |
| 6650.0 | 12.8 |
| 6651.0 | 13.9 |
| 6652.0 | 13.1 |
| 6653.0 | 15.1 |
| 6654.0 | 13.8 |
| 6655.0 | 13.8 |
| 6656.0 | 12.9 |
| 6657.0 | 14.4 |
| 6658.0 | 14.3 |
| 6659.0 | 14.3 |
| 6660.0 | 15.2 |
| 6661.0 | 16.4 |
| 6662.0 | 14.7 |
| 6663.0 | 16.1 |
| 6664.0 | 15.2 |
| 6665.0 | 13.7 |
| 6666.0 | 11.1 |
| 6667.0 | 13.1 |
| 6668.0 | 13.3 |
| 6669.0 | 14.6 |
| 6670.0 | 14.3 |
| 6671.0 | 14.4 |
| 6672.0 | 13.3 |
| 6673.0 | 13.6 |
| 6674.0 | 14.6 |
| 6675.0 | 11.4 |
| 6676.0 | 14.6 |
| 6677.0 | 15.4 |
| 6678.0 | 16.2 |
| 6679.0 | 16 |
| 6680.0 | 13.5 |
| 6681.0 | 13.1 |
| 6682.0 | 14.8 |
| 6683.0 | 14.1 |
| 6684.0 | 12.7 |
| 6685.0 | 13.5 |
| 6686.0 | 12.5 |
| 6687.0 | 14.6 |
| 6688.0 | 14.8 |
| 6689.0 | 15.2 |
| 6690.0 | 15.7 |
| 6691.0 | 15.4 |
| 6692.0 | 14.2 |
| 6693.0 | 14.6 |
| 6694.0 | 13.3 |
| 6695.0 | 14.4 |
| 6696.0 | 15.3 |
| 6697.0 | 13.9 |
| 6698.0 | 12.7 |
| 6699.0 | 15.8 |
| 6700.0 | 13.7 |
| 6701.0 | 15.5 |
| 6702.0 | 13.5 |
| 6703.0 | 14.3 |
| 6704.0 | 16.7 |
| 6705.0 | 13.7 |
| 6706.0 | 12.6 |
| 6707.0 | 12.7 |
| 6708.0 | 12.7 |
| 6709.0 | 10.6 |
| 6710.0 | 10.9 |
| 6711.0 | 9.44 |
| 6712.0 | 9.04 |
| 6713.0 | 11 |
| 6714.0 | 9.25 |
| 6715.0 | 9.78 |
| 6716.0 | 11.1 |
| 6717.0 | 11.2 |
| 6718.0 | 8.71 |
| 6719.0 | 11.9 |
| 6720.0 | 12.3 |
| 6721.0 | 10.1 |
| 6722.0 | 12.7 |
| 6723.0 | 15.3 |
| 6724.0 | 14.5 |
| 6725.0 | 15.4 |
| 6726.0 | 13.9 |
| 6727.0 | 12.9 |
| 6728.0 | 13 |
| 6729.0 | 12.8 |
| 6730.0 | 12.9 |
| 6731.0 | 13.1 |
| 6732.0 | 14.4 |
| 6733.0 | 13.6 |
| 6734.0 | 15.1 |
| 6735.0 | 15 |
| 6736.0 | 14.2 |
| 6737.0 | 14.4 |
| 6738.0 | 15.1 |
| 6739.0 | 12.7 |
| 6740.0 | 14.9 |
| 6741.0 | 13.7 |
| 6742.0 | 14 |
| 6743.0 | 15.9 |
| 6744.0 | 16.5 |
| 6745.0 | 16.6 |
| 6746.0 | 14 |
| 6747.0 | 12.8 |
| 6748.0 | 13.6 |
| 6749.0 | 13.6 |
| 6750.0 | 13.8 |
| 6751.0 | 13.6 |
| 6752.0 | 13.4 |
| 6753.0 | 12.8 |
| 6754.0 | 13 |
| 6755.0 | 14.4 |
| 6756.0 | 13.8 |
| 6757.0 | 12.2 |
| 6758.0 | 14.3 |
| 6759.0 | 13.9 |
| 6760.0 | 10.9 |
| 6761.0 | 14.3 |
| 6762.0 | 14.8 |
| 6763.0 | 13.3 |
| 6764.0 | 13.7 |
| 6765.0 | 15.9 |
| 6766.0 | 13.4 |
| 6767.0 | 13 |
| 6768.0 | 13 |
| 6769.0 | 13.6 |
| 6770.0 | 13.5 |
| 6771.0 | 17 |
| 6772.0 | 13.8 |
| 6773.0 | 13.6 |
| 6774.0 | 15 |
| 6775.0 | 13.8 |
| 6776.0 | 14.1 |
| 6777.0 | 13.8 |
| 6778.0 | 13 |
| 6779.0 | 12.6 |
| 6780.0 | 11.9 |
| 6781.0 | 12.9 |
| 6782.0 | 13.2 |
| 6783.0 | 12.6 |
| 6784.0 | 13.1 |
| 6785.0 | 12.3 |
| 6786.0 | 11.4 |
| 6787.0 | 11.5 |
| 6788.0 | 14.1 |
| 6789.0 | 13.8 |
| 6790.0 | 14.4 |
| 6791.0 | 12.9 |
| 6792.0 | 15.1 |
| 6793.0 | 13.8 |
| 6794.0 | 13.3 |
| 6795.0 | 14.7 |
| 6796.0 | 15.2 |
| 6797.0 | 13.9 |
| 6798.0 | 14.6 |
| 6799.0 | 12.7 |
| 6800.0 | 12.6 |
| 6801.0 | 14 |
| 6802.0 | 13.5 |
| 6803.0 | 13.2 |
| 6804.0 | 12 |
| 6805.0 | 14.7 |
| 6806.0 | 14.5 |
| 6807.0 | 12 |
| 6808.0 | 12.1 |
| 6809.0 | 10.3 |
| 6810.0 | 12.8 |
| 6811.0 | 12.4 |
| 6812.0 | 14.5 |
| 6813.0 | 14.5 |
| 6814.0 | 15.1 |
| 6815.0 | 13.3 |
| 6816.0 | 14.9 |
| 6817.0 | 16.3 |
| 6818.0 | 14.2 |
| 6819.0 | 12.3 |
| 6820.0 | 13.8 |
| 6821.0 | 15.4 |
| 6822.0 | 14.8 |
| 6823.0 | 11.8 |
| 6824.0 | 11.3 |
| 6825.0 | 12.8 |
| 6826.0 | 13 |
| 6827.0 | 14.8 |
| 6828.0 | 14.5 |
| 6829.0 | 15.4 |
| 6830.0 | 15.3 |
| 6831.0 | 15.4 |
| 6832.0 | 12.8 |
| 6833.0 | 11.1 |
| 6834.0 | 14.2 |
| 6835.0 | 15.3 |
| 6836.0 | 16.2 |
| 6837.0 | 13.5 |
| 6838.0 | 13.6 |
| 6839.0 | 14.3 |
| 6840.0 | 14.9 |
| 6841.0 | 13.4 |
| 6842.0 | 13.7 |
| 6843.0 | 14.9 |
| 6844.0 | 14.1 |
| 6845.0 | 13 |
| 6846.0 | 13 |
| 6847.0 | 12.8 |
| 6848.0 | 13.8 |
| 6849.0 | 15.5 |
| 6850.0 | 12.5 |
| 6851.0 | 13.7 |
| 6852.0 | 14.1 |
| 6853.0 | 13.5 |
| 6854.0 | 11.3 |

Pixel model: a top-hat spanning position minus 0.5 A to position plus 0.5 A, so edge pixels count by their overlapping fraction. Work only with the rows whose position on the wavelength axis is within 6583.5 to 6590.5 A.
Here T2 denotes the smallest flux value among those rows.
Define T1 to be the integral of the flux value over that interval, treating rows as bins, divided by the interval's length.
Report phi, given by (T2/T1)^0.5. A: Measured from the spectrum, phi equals 0.96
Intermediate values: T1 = 14.0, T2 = 12.9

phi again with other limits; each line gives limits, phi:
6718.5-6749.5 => 0.85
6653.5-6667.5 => 0.88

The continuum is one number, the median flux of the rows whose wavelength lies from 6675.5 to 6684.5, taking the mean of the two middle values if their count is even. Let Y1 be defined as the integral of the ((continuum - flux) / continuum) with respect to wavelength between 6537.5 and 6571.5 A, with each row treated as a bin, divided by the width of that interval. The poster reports 0.00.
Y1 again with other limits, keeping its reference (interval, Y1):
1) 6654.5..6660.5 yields 0.03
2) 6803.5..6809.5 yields 0.14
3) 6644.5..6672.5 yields 0.03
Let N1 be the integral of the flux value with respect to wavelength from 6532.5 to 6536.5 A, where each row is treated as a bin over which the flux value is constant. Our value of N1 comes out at 59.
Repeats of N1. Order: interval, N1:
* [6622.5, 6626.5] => 63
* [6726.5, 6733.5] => 93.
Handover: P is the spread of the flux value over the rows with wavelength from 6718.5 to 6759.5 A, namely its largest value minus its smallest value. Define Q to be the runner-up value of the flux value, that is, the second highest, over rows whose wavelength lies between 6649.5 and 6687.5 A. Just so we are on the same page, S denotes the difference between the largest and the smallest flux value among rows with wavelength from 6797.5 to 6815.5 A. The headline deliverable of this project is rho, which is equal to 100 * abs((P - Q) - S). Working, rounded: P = 6.5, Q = 16.2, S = 4.8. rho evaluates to 1450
